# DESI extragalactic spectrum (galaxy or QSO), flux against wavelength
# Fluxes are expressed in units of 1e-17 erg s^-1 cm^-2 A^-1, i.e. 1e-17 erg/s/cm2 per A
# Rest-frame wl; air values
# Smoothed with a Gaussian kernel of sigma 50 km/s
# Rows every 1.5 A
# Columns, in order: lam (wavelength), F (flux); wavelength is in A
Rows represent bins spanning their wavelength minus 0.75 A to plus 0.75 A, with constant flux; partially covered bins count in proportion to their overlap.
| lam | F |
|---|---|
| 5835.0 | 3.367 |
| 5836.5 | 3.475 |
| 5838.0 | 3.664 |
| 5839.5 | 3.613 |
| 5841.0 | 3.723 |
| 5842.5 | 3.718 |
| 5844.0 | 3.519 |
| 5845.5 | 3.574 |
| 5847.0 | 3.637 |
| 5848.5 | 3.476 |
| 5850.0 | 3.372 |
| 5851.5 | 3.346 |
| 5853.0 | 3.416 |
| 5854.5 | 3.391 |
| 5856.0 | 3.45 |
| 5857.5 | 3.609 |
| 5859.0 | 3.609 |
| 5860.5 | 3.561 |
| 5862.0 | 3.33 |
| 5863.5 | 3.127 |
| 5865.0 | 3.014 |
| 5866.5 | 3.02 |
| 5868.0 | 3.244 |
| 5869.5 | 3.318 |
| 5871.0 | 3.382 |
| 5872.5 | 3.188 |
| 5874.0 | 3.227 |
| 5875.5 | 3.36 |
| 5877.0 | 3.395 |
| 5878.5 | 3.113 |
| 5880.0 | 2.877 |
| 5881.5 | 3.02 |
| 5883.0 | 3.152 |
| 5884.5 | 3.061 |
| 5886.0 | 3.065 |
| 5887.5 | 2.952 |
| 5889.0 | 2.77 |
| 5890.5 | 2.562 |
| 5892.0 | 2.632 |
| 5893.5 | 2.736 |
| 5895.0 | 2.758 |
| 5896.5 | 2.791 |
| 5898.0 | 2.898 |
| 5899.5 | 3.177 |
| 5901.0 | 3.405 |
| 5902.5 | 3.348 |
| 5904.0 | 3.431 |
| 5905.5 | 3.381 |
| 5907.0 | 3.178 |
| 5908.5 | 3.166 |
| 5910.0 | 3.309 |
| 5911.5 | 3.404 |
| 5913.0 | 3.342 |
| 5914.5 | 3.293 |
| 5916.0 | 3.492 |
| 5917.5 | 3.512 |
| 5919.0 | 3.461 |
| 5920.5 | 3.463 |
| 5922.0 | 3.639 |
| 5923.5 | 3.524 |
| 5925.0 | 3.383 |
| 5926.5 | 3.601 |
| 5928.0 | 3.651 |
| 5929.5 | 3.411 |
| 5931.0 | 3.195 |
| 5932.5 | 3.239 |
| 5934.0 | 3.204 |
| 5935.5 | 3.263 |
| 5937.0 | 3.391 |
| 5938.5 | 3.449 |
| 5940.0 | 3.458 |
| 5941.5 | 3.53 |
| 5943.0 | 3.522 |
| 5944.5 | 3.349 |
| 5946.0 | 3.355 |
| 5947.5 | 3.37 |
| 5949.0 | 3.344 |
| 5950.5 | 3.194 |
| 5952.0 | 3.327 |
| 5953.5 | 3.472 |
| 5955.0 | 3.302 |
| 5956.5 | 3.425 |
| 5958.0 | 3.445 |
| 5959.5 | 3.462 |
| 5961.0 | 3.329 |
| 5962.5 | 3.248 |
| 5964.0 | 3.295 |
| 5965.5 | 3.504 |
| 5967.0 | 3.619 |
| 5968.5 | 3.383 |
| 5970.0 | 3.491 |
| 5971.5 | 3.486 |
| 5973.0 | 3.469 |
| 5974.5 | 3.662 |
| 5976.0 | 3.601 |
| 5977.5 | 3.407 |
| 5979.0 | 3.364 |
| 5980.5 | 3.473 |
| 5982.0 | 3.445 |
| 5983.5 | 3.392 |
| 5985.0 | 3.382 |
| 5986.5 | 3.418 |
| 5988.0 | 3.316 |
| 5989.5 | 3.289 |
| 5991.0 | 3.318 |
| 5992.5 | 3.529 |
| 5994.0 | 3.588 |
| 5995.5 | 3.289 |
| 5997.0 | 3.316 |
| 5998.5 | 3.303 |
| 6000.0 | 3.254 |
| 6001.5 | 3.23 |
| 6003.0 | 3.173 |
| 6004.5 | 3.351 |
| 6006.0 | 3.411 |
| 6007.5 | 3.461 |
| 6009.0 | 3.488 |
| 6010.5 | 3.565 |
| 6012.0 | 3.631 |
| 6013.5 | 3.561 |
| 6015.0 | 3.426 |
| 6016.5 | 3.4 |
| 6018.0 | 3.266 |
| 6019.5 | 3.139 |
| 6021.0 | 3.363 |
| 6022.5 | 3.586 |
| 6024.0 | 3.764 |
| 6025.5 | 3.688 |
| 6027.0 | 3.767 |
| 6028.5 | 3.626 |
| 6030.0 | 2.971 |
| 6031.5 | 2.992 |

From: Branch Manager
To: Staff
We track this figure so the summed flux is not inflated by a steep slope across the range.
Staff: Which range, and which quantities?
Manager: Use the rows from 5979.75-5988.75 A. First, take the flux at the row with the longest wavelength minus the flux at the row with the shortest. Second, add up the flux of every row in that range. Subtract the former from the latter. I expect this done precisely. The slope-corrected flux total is 20.6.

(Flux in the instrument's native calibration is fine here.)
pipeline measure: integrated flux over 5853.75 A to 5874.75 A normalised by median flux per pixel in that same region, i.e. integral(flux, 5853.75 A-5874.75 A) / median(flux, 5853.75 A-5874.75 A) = 21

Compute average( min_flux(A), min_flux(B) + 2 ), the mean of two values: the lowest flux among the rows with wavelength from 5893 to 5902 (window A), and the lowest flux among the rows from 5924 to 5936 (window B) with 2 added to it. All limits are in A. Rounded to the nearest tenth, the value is 4.0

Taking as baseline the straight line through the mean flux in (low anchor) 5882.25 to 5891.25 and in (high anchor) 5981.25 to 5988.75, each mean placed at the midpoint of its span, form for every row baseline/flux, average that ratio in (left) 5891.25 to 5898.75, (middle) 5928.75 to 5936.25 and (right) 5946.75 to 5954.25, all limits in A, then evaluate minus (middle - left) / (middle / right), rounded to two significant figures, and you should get 0.11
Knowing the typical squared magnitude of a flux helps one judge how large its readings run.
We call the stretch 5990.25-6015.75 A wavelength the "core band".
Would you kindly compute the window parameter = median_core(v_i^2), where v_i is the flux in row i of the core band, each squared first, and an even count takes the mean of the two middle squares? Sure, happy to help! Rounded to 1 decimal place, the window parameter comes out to 11.6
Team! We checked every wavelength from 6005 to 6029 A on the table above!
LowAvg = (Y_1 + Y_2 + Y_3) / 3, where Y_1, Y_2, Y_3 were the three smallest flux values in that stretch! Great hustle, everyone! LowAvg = 3.26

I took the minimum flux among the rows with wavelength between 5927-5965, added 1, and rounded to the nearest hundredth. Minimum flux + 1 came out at 4.19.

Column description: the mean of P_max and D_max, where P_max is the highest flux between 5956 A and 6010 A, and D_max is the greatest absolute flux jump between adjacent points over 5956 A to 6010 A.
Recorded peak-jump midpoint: 1.98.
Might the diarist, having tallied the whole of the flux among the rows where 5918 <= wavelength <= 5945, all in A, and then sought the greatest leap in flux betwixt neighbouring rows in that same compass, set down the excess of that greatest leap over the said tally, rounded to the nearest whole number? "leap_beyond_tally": -61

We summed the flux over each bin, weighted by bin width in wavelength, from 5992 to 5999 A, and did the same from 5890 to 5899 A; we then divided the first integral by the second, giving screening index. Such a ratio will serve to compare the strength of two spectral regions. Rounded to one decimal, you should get 1.0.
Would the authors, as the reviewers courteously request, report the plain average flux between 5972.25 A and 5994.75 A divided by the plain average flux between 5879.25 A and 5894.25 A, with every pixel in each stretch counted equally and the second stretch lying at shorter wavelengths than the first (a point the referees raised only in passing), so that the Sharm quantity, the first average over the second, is 1.19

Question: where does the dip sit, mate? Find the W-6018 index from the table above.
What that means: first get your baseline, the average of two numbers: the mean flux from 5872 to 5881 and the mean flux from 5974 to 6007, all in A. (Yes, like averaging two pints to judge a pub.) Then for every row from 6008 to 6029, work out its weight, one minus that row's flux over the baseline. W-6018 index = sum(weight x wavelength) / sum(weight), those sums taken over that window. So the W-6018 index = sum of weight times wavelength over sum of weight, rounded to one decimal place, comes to 6020.3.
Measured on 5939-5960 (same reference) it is 5948.9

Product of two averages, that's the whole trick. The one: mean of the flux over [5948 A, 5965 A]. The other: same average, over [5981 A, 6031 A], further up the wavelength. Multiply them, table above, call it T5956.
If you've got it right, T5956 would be 11.4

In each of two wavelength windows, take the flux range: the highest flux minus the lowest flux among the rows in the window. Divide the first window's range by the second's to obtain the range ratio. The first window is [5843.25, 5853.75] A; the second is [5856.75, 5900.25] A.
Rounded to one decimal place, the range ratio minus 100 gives -99.7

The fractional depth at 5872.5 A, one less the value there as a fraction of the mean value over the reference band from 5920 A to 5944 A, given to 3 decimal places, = 0.071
